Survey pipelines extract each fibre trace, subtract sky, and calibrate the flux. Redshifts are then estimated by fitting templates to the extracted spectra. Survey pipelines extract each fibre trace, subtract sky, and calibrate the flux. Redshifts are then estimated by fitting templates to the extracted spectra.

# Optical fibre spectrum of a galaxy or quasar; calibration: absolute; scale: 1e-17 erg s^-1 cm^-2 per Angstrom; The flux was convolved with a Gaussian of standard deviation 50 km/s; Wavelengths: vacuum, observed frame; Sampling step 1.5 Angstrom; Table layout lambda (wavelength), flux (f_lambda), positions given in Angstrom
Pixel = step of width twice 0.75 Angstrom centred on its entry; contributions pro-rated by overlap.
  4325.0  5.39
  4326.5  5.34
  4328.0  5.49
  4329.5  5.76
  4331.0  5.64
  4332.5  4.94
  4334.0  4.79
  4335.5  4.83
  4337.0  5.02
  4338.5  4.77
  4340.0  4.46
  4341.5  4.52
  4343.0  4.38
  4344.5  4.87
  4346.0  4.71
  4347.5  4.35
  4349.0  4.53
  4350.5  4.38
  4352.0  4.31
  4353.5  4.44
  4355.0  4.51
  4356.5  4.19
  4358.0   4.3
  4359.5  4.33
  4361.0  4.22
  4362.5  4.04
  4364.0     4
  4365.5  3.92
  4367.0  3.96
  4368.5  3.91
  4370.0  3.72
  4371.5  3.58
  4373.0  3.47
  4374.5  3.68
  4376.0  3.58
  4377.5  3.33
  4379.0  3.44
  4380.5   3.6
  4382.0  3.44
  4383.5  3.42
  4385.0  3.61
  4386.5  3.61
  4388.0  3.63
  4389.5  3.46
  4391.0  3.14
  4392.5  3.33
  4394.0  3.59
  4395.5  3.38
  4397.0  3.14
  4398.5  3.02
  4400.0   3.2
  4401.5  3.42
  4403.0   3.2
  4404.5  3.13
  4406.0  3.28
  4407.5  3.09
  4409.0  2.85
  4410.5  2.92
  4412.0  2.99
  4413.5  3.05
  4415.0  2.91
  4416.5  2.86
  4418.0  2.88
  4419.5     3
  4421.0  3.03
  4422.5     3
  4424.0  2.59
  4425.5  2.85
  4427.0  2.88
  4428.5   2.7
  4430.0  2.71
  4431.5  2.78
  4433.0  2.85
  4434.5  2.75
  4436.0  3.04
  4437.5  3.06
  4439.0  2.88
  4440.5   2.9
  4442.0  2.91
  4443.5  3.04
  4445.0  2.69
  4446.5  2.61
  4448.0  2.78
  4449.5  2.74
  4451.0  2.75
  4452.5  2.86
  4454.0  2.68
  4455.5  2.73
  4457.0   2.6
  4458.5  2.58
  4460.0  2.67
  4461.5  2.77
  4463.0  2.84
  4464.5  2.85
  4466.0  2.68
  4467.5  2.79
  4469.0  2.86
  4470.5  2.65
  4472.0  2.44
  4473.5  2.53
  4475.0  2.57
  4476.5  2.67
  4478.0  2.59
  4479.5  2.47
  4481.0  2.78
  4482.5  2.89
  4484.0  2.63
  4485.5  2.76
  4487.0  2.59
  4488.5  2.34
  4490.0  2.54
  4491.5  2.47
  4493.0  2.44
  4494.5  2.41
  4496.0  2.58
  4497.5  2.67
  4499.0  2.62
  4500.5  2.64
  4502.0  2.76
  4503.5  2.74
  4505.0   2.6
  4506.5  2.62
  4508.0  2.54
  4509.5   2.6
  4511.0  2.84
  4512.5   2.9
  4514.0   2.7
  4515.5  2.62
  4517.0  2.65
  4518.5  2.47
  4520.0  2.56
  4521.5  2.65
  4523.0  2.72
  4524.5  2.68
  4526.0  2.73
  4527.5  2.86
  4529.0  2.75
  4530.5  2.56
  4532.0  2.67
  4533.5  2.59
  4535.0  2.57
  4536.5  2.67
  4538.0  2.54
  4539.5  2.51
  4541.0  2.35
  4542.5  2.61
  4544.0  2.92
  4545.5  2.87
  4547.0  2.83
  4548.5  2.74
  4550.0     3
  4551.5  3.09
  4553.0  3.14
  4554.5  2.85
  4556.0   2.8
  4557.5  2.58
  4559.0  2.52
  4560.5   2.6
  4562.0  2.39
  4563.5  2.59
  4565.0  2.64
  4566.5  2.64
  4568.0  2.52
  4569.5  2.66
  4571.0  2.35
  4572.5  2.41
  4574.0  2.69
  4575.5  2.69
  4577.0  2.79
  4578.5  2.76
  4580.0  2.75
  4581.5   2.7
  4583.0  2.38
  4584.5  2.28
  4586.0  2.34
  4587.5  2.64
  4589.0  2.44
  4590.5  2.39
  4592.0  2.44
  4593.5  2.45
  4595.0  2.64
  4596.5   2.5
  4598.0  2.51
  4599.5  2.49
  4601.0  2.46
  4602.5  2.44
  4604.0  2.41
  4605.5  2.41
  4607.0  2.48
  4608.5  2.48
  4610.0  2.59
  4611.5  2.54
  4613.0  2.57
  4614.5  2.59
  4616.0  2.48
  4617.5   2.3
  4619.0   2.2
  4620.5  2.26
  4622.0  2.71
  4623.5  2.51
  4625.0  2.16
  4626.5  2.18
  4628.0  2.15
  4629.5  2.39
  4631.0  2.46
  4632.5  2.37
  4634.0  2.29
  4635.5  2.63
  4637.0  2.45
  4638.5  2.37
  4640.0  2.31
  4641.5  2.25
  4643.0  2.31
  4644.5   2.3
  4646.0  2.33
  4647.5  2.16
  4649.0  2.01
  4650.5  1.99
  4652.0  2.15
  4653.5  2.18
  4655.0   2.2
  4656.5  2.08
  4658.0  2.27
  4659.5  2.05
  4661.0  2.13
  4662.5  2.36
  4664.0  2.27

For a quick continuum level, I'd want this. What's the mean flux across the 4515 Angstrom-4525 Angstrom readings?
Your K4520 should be 2.62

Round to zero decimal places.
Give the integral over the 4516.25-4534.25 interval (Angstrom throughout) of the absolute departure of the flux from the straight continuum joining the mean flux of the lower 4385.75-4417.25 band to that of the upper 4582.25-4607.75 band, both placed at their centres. 2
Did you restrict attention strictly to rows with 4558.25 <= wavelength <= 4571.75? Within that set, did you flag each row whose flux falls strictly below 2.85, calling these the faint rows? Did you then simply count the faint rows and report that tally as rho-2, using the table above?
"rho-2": 9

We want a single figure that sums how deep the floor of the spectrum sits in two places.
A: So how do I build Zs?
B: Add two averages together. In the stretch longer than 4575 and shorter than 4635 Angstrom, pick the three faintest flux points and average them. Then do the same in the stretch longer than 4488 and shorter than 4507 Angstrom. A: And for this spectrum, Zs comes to 4.6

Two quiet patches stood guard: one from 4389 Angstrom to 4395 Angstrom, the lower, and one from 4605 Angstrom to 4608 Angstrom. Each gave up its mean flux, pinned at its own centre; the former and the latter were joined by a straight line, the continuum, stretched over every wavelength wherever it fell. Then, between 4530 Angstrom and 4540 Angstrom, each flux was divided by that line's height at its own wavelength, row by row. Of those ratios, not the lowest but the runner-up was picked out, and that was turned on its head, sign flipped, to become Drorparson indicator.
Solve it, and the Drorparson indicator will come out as -0.92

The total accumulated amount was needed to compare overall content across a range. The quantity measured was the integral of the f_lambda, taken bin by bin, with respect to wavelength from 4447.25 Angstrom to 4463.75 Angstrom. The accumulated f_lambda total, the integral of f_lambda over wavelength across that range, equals 45.0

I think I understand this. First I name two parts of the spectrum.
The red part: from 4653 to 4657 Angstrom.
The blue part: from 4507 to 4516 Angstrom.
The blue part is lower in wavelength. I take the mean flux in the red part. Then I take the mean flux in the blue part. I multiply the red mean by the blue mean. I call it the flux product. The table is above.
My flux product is 5.8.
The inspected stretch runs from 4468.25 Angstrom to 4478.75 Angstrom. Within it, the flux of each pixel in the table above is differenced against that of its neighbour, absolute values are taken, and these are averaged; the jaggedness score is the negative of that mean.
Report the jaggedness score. -0.122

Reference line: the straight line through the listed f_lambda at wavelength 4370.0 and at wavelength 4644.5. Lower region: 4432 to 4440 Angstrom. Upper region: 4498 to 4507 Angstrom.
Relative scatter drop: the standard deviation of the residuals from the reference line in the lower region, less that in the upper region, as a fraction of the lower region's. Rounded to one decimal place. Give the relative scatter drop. 0.5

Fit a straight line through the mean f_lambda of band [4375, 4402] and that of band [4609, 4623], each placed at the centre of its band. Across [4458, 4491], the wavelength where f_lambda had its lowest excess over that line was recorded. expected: 4488.5 Angstrom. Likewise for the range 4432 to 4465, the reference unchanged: 4446.5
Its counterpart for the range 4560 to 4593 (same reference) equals 4584.5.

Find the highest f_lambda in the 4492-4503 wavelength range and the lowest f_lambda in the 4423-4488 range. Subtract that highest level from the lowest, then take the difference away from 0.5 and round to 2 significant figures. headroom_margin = 0.82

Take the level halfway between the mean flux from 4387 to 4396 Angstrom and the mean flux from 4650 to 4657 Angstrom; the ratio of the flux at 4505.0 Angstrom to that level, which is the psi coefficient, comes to 0.94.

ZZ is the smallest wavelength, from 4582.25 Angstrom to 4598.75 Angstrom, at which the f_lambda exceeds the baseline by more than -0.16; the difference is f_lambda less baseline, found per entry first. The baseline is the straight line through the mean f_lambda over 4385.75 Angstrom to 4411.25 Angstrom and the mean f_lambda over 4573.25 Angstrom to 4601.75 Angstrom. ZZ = 4587.5 Angstrom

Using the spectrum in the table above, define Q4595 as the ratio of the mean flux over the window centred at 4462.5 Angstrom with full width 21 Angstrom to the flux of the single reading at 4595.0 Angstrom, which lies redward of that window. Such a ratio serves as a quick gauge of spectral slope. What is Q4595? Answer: 1.03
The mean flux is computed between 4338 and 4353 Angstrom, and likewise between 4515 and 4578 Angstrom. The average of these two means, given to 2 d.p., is 3.60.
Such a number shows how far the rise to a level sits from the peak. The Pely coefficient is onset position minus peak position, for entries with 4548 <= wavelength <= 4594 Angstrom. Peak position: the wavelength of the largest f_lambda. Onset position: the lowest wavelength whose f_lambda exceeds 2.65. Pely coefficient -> -4.5 Angstrom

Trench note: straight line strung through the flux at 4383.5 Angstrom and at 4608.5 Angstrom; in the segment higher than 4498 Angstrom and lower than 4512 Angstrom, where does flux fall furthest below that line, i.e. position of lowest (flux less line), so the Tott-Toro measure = 4508.0 Angstrom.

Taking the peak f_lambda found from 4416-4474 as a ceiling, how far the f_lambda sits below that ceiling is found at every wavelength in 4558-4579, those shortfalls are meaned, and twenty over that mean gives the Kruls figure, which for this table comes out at 42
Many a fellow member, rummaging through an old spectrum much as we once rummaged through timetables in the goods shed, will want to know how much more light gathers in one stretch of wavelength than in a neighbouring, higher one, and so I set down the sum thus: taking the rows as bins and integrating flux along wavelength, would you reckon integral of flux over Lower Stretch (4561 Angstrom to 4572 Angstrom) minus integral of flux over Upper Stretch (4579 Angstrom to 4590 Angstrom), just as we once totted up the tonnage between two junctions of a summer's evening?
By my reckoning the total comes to 0.4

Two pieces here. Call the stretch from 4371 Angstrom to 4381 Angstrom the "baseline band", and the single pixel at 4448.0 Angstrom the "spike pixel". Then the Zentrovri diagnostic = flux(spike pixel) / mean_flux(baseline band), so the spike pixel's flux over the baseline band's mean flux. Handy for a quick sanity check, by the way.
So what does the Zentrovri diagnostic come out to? 0.79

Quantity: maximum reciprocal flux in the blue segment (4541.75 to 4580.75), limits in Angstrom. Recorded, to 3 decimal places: 0.426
